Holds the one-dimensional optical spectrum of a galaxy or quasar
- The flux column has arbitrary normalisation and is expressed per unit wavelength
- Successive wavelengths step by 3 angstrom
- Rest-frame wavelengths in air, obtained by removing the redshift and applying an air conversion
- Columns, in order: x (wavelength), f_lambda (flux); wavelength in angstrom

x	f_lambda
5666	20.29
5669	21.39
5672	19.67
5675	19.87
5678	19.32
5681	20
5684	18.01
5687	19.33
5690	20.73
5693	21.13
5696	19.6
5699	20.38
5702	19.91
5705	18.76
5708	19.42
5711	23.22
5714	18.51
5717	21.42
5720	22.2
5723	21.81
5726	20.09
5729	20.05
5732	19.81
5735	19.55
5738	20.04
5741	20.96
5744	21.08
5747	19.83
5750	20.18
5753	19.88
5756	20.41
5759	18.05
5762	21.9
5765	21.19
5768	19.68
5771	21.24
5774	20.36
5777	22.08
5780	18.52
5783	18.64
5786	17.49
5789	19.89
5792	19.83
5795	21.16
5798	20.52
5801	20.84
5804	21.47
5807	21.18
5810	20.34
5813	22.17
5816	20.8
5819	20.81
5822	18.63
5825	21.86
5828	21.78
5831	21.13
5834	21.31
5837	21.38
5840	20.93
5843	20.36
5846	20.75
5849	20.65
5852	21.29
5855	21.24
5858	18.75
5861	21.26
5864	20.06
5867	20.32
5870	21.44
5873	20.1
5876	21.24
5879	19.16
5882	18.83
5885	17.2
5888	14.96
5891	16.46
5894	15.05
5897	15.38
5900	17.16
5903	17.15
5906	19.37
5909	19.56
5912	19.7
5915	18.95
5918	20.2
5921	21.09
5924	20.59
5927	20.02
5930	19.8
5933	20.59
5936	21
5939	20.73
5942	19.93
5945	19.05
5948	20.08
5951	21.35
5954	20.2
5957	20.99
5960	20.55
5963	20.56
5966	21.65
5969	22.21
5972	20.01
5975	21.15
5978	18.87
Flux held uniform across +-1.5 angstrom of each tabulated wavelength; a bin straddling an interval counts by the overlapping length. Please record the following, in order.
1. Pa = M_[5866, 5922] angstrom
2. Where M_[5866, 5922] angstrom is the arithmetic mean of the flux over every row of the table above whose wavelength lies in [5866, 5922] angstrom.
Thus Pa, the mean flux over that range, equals 18.6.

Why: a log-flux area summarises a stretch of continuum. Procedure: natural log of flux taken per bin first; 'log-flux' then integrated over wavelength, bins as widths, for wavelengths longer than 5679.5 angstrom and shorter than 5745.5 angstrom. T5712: 198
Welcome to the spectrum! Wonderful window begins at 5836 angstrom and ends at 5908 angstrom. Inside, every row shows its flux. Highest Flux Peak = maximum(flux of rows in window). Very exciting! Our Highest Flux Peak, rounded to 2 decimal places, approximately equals 21.44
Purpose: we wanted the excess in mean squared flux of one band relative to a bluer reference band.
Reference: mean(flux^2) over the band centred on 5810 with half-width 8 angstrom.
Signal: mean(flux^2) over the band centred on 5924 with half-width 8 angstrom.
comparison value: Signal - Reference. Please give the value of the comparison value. -36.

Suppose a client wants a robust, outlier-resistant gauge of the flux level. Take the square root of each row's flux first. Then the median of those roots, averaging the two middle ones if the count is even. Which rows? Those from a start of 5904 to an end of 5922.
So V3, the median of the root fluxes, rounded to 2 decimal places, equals 4.43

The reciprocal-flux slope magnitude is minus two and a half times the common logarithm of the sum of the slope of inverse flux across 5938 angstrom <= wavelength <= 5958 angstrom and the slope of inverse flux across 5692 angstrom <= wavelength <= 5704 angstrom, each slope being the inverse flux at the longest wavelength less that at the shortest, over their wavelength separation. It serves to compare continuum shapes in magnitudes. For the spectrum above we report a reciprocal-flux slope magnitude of 8.8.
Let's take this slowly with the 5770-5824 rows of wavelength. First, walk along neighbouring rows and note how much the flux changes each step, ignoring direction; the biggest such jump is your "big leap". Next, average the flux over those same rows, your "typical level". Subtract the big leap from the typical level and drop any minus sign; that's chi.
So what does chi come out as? 16.8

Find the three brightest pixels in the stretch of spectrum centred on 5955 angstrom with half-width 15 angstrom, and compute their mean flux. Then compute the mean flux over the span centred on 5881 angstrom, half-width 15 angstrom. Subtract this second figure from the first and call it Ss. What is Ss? 3.3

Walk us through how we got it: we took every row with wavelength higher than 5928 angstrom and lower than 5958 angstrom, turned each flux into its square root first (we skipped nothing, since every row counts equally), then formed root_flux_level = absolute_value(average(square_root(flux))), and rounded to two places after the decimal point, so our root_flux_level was 4.51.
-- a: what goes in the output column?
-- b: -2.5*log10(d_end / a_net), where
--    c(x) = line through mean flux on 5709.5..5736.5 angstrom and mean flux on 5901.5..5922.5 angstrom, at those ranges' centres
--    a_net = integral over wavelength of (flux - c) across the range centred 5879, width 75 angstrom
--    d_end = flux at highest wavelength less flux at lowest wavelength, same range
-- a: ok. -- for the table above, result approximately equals 3.77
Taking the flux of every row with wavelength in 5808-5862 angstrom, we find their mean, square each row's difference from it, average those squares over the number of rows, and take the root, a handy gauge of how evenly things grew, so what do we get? 0.90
